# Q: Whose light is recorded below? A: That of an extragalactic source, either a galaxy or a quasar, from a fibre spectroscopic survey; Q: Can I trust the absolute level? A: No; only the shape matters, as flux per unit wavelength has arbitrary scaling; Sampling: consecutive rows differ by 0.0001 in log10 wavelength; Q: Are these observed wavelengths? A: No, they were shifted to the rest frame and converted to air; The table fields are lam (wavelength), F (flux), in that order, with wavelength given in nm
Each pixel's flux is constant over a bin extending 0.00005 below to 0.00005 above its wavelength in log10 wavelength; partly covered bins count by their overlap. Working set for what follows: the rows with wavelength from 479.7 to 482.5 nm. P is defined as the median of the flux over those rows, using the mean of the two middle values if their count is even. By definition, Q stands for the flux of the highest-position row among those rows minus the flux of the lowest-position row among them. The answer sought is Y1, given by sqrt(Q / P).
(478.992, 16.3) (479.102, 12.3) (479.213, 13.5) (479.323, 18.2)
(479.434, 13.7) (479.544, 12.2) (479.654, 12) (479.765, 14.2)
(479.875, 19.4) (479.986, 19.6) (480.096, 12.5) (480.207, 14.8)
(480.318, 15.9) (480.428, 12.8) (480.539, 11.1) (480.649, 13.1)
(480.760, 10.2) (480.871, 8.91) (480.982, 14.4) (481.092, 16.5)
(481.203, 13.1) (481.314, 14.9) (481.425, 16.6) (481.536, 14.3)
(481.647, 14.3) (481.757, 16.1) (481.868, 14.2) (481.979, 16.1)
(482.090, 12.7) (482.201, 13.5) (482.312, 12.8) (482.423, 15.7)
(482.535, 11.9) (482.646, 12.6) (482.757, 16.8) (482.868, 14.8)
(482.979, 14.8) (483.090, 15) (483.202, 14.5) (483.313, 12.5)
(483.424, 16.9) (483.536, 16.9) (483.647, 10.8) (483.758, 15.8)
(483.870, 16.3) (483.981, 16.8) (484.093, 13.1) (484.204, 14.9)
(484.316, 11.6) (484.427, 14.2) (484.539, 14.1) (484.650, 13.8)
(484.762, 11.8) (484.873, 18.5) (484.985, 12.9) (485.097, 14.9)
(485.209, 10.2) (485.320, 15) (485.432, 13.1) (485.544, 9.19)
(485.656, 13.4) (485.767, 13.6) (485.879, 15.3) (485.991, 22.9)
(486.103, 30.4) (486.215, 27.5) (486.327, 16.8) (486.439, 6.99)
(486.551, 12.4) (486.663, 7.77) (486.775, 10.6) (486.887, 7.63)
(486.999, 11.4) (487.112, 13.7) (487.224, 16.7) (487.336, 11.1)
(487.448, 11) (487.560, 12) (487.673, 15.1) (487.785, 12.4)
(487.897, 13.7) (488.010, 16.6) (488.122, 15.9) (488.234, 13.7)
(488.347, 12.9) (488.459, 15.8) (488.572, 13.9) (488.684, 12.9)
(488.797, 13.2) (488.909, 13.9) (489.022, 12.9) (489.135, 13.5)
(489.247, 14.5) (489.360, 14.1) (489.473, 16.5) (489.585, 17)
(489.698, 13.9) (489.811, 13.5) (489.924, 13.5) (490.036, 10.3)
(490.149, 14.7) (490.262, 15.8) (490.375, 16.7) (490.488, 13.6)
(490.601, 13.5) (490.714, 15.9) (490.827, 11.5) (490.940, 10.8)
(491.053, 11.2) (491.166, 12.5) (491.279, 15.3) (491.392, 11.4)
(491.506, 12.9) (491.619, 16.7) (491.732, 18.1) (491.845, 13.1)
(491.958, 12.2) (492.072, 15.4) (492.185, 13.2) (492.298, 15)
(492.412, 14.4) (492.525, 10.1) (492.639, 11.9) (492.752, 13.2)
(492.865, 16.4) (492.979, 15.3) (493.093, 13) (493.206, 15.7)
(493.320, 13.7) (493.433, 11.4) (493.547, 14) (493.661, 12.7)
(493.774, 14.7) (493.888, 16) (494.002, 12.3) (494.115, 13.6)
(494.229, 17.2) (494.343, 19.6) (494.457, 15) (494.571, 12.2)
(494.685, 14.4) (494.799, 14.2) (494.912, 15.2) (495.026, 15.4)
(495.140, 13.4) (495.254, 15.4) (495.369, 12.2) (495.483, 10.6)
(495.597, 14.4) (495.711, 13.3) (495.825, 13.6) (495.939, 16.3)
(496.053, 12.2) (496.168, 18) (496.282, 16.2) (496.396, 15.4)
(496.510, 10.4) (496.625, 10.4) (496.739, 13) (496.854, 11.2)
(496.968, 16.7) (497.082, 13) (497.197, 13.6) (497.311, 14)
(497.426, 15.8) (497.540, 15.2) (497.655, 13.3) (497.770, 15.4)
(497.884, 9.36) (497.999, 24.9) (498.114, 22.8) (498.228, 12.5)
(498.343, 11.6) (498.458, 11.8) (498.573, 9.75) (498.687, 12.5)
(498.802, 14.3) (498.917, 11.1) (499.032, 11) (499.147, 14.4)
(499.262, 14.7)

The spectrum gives 0.3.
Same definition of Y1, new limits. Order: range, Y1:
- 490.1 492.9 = 0.4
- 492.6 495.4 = 0.1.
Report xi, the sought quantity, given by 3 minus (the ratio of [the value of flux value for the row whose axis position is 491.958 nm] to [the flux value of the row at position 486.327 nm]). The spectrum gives 2.27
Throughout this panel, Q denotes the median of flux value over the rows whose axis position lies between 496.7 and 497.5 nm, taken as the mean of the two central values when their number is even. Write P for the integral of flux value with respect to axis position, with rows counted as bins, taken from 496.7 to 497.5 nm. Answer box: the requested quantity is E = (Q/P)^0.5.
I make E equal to 1.104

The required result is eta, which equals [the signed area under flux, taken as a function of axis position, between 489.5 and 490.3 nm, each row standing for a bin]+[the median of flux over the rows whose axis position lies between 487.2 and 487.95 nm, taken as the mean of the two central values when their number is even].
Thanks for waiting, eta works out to 23.7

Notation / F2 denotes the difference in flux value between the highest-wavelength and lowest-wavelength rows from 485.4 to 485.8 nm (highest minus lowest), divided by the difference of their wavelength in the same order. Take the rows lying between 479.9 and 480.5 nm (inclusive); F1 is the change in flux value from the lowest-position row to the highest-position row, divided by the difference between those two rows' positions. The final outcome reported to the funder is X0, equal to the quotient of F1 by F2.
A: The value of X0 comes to -10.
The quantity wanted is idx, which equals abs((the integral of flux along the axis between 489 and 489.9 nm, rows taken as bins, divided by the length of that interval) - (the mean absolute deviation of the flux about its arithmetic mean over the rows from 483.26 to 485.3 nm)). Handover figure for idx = 12.6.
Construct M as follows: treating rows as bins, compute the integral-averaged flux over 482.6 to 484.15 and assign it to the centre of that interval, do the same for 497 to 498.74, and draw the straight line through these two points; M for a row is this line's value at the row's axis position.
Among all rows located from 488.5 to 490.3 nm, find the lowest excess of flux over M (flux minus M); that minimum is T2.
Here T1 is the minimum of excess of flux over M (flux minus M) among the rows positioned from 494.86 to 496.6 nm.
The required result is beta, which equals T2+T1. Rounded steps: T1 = -4.0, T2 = -4.3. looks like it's -8.4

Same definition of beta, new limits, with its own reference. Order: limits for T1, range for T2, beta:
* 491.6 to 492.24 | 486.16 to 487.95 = -10.2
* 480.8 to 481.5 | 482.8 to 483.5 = -8.4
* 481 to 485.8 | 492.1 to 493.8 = -10.1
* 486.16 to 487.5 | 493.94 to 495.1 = -10.1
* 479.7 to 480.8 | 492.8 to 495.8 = -8.6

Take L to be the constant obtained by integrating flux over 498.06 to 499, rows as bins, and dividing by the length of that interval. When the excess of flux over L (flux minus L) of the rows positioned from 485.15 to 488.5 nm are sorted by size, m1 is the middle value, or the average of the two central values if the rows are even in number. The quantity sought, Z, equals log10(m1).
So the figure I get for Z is -0.5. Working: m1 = 0.30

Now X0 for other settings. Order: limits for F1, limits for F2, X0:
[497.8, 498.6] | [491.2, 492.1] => 4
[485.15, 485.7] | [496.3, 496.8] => -1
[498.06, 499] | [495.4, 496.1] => -5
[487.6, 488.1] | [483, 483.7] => -1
